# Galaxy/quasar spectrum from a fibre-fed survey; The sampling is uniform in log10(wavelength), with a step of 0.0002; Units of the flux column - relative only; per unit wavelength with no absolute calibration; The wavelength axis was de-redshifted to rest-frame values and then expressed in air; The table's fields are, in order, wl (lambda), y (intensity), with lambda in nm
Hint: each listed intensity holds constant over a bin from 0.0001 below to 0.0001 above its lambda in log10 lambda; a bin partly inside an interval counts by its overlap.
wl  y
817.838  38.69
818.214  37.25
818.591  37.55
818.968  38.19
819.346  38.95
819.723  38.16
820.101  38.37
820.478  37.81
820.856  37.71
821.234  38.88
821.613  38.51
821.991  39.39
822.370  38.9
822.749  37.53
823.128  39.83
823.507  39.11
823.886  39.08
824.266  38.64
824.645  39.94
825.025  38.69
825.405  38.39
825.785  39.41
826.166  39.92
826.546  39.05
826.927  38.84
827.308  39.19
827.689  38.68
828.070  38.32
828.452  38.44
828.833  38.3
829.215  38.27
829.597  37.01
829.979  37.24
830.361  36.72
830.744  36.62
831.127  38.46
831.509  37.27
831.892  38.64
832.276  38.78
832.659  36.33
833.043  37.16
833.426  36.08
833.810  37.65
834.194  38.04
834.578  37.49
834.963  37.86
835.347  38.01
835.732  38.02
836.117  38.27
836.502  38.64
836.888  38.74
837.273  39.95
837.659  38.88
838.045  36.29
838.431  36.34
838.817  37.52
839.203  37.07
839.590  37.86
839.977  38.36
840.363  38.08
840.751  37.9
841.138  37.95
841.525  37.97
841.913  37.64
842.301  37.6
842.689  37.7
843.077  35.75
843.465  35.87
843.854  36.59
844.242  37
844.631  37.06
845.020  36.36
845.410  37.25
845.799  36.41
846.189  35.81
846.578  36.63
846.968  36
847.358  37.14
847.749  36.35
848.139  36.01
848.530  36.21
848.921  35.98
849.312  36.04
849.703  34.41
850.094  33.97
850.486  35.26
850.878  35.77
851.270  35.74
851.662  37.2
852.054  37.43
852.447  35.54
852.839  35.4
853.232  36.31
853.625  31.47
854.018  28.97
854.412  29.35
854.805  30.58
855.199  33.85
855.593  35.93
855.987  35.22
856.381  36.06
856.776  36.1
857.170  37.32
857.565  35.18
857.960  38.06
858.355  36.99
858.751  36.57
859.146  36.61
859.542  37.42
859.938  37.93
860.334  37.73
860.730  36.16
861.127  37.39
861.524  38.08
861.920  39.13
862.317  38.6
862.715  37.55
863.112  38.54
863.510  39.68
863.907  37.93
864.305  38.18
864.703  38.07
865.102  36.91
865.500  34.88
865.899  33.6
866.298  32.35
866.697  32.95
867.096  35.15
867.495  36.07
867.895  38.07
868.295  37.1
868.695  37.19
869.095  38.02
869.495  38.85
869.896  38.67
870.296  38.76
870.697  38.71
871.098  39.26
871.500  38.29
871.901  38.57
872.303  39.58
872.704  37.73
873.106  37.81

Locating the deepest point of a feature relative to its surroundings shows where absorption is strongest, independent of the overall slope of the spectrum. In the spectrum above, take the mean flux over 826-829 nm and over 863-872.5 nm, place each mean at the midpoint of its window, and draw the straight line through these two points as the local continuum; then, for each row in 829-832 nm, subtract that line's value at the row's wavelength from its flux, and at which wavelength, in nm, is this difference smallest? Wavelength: 830.744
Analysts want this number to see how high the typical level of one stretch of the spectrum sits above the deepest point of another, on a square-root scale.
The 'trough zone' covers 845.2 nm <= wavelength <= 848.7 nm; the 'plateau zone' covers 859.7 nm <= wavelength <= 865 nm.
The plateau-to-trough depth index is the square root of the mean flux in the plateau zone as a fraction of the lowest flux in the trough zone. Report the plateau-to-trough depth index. 1.03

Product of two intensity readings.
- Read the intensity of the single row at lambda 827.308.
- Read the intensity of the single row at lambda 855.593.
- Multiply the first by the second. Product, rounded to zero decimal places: 1408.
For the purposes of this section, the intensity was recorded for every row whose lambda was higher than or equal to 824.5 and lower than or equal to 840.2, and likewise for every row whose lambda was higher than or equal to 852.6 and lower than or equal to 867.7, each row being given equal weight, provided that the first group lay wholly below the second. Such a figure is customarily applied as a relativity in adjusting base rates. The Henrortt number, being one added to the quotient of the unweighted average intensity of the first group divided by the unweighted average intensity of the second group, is 2.06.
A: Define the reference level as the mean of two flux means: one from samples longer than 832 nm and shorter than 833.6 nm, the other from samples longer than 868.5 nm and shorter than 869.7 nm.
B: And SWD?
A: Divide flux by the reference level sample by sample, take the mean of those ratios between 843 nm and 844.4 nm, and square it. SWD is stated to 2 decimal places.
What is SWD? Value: 0.93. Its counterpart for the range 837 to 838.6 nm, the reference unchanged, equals 1.02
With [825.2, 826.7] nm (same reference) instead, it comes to 1.09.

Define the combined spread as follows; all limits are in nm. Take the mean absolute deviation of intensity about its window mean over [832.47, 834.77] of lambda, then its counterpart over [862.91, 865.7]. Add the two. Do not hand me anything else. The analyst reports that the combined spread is 1.67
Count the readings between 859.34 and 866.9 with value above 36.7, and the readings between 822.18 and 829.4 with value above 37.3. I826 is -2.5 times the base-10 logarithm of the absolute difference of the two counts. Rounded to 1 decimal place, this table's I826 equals -1.7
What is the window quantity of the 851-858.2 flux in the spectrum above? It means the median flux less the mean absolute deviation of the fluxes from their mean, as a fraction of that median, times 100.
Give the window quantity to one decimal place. 93.9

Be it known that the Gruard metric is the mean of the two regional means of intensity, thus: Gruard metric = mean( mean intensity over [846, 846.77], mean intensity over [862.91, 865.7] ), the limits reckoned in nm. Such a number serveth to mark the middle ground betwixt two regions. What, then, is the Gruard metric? 37.0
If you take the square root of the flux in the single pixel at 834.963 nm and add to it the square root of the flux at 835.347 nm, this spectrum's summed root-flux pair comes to 12.32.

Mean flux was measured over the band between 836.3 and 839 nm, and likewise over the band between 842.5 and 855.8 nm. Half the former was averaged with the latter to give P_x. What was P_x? 27.2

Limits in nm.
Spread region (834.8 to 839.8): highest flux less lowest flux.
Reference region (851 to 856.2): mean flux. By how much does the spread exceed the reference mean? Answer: -30.4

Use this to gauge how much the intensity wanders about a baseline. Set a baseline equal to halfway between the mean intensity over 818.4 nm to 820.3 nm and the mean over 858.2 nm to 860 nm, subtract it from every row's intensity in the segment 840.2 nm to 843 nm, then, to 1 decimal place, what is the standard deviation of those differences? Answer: 0.2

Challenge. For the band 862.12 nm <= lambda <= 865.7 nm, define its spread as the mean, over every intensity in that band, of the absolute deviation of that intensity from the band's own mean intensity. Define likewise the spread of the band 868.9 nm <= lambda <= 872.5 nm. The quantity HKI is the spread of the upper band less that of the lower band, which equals -0.6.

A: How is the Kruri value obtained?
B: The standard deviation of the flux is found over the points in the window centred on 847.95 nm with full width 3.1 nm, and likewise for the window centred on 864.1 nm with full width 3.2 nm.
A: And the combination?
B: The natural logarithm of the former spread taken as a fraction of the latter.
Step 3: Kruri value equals -1.2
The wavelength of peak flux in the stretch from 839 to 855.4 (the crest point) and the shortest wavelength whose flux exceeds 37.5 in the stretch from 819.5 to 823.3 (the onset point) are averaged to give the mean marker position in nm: 829.85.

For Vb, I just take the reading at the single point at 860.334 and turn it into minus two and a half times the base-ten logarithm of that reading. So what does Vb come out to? -3.94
